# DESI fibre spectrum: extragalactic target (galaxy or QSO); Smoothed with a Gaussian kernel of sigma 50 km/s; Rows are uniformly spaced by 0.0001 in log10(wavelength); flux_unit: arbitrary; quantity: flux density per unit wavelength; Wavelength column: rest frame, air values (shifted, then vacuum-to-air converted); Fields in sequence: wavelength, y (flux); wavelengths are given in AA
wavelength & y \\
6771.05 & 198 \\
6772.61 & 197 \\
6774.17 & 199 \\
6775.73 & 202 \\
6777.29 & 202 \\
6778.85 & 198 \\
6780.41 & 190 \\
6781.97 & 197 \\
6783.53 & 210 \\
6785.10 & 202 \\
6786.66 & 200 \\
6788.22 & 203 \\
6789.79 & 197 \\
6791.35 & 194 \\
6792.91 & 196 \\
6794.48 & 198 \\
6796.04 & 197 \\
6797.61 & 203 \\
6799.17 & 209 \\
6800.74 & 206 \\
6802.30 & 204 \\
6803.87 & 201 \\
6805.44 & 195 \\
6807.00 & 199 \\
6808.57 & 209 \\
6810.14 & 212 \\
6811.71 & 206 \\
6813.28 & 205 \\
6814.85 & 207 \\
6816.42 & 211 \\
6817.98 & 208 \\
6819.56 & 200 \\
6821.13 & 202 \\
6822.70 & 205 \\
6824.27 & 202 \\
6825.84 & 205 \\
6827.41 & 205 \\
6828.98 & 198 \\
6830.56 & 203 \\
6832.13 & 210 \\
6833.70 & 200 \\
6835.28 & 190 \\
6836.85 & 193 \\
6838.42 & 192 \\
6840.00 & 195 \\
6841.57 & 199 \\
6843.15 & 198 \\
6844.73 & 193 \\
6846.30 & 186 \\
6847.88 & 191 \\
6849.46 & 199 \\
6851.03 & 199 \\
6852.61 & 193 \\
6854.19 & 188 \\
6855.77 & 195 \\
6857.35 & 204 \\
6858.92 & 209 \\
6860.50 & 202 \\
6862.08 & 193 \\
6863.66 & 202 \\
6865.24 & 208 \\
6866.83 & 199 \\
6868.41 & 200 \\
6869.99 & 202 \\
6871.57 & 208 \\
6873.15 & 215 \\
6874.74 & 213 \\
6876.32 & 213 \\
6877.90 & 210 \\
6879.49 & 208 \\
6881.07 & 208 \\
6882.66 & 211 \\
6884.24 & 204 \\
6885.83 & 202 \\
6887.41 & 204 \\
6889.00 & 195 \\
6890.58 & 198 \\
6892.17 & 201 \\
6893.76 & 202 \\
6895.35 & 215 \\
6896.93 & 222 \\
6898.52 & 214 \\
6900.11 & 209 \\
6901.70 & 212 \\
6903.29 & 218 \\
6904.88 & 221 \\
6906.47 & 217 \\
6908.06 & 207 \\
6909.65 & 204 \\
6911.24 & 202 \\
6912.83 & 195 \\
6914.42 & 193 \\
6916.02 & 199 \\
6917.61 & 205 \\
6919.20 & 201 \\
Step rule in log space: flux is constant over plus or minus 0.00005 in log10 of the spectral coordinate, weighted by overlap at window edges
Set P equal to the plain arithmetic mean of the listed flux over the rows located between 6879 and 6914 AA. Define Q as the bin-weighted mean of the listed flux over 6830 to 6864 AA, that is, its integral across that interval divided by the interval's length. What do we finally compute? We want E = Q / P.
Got 0.95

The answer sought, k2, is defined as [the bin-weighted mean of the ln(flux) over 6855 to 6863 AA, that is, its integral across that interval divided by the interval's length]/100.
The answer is 0.0531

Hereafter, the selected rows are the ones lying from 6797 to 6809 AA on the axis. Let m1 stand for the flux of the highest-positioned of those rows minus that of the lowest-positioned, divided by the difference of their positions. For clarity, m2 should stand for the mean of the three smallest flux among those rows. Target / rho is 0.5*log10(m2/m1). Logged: 1.28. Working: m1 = 0.55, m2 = 198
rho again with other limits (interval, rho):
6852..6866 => 1.10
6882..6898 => 1.20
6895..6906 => 1.26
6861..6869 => 1.13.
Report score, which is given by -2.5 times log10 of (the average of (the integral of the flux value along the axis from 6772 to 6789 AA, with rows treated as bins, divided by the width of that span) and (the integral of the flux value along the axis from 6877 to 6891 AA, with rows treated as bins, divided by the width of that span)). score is -5.77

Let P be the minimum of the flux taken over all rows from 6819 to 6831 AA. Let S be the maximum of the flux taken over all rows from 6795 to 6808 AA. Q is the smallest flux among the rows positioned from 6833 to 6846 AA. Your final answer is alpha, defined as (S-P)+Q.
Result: 201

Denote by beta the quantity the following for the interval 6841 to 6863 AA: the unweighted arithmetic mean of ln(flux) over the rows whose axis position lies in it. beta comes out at 5.28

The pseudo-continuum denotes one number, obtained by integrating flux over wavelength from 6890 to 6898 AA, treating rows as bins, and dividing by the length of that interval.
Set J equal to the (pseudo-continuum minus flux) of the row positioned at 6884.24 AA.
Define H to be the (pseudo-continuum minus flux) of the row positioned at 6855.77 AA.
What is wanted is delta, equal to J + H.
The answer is 17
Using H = 13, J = 4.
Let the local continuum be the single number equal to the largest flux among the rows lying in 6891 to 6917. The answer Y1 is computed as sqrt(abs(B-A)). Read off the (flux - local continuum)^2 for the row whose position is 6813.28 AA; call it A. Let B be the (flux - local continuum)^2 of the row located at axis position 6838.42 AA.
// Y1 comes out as 25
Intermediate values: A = 289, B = 900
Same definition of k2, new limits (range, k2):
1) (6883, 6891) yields 0.0531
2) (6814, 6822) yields 0.0533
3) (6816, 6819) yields 0.0534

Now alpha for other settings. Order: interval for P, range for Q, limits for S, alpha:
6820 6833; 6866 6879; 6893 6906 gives 223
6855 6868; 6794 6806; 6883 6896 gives 217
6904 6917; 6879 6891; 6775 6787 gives 212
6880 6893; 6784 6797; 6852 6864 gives 208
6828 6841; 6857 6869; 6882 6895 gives 214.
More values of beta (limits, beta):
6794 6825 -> 5.32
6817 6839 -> 5.30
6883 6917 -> 5.33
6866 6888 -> 5.33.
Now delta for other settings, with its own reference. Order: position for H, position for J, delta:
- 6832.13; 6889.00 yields 11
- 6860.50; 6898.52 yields 0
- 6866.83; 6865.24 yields 9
